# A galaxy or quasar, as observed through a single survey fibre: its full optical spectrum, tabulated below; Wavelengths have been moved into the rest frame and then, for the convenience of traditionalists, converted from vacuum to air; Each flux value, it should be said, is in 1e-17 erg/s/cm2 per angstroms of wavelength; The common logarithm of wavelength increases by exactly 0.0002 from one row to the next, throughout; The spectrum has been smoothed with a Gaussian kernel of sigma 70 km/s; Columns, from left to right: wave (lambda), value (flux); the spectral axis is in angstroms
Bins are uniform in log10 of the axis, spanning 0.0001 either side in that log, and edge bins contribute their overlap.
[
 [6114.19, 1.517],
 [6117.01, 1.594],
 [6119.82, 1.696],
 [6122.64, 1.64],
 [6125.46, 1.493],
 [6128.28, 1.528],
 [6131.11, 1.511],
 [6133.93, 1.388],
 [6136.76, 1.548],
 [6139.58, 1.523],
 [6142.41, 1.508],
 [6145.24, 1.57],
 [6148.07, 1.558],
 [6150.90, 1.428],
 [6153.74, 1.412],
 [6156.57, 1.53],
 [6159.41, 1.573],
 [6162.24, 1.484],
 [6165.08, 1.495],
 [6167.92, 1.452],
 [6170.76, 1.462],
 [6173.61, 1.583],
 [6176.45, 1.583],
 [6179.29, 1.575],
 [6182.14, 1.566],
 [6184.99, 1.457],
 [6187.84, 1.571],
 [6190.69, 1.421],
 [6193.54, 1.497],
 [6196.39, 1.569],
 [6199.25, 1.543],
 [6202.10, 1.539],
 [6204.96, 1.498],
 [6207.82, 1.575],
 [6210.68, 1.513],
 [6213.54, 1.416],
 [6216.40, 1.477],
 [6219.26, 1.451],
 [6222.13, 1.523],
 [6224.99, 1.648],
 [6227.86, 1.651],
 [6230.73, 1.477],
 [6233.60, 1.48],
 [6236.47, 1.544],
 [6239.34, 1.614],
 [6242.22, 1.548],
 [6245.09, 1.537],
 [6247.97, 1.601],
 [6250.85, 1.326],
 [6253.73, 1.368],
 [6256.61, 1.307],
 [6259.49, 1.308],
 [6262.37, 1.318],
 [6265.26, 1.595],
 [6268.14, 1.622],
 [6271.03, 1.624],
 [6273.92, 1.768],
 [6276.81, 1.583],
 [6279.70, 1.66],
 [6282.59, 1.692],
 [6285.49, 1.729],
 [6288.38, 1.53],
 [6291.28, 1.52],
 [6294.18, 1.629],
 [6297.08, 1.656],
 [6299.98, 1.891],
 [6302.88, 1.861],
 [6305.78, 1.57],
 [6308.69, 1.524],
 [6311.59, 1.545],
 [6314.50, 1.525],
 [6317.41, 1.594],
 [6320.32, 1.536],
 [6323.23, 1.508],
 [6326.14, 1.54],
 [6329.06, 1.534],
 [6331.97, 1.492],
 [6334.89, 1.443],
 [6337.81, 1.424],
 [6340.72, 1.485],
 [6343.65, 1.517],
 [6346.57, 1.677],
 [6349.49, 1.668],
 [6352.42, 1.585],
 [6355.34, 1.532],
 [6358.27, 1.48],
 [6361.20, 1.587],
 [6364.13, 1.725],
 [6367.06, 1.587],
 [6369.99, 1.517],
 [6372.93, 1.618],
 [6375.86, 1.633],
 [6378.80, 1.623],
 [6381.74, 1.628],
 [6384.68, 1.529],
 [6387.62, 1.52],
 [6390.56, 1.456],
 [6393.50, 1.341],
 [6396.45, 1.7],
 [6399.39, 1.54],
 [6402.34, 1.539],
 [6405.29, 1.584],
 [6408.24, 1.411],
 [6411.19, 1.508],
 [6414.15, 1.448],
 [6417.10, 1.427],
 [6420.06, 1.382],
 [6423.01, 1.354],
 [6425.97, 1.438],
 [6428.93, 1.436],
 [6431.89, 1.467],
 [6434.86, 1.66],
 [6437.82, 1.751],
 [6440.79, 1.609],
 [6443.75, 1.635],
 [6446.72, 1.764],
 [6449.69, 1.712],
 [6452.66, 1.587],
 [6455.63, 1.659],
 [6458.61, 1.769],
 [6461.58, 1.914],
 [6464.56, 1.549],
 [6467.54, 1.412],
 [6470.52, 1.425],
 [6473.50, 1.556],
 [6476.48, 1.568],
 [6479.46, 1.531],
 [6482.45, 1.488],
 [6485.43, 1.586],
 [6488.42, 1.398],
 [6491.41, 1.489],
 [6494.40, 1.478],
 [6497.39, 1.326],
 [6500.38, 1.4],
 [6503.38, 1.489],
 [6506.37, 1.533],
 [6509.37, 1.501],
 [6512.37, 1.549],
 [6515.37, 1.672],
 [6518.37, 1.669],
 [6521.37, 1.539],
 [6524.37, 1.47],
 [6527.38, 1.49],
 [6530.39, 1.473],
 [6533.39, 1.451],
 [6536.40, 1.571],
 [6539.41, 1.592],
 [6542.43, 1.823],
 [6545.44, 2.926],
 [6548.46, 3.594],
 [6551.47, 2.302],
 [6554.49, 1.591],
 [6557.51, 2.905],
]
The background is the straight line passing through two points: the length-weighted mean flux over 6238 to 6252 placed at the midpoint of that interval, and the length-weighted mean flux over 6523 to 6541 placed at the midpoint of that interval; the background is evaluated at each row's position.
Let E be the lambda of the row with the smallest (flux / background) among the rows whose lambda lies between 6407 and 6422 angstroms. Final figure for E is 6420.06 angstroms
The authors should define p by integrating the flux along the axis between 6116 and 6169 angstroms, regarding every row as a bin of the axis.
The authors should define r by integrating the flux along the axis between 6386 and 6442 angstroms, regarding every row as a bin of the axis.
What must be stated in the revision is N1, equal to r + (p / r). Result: 85.1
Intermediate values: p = 80.7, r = 84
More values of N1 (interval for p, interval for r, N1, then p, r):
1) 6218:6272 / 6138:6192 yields 82.7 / 81.1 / 82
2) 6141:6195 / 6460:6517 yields 87.6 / 81.6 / 87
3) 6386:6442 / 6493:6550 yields 98.6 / 84.2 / 98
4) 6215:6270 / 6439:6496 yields 91.3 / 82.2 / 90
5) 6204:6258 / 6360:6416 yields 87.8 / 81.2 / 87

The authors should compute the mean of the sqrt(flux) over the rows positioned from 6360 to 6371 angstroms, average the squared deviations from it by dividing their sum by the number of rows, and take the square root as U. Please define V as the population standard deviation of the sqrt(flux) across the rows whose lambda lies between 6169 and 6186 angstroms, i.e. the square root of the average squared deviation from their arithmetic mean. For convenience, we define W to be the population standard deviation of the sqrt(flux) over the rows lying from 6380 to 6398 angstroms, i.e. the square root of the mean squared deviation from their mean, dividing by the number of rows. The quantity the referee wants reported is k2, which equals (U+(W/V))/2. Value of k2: 1.05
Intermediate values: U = 0.030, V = 0.023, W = 0.047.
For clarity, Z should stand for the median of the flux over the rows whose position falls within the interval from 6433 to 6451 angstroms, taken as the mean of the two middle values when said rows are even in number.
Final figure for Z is 1.69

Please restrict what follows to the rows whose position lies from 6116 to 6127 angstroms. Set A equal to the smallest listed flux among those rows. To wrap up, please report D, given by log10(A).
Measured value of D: 0.174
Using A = 1.493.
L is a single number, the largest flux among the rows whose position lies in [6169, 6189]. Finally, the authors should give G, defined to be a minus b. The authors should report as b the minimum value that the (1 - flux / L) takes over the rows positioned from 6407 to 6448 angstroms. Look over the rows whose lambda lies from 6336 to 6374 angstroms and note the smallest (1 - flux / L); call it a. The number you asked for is 0.025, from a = -0.090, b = -0.11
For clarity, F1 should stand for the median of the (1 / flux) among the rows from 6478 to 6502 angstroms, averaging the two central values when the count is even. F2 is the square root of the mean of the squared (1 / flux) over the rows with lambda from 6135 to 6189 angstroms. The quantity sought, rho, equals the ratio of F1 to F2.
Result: 1.02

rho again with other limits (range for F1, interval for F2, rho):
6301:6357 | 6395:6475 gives 1.01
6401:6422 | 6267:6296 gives 1.13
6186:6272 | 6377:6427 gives 0.97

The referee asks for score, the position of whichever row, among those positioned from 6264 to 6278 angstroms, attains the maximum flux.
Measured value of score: 6273.92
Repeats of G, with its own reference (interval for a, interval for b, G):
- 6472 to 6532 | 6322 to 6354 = 0.003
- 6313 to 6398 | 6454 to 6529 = 0.119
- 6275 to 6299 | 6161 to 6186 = -0.092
